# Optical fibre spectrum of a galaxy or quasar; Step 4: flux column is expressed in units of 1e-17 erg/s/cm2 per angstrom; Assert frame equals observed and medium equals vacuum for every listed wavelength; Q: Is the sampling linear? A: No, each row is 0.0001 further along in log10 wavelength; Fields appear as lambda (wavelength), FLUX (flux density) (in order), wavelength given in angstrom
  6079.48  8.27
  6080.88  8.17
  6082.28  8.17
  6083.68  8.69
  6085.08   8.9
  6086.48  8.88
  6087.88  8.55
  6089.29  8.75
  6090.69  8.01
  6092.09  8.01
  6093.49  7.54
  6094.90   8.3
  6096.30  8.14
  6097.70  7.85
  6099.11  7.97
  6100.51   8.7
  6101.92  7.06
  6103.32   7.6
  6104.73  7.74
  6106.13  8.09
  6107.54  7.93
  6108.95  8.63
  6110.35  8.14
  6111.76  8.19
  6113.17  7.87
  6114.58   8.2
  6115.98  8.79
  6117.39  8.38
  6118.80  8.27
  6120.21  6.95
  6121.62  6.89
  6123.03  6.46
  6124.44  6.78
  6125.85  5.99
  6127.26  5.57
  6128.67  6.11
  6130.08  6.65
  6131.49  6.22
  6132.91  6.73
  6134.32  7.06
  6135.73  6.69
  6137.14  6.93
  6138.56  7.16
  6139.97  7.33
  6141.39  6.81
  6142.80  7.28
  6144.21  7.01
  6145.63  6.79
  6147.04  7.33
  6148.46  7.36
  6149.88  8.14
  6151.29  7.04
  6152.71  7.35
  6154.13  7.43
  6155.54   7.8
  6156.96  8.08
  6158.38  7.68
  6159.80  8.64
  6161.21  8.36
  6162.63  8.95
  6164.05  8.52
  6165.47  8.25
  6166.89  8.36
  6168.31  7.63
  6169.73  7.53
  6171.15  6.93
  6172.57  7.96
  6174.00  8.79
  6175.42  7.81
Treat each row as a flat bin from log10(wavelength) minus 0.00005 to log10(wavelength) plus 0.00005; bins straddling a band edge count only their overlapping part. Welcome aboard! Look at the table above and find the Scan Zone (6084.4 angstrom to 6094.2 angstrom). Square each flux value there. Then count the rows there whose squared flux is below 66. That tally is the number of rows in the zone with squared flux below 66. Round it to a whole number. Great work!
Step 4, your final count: 3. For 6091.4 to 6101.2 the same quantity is 4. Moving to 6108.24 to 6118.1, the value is 1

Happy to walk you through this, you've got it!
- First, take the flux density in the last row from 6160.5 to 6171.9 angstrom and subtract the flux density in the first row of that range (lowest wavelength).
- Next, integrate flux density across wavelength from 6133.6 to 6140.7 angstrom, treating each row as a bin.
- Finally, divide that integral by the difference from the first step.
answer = -35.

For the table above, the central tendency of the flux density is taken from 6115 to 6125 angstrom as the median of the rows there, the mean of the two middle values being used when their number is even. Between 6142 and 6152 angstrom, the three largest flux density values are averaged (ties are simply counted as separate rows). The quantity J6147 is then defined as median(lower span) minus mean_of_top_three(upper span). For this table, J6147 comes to -0.7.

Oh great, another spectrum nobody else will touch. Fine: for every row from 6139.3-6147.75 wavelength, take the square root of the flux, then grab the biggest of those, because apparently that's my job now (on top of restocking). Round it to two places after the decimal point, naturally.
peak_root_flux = 2.71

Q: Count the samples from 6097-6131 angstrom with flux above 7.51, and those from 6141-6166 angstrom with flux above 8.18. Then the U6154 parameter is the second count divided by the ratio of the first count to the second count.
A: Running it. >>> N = 1.7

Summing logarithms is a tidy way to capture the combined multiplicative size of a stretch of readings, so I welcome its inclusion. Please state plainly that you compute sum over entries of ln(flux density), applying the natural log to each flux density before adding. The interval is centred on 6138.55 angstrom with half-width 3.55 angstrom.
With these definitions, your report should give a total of 9.7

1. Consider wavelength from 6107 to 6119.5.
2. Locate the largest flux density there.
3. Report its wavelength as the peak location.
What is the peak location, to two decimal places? 6115.98 angstrom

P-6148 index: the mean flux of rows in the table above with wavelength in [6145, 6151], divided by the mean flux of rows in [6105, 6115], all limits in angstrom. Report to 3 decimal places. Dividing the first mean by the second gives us 0.909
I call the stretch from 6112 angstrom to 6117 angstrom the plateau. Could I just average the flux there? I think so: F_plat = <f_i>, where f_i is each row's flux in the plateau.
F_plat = 8.29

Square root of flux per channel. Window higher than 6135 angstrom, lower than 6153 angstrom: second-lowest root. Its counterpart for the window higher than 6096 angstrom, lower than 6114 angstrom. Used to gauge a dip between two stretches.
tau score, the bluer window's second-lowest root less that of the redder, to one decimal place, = 0.2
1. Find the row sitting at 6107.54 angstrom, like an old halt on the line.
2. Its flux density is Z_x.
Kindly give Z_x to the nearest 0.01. 7.93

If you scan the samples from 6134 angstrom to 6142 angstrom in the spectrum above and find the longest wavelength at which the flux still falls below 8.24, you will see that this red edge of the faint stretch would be 6141.39 angstrom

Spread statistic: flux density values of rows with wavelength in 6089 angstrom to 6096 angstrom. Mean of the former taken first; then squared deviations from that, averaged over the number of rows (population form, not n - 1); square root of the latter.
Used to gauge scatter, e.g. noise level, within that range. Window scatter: 0.40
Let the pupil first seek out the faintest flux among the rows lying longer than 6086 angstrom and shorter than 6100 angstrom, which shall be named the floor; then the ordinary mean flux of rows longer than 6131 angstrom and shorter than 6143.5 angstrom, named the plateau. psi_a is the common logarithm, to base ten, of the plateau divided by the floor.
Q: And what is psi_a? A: -0.04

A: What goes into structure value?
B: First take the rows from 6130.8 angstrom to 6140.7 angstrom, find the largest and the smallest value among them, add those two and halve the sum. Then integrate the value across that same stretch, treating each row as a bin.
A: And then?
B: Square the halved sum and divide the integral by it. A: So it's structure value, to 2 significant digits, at 1.5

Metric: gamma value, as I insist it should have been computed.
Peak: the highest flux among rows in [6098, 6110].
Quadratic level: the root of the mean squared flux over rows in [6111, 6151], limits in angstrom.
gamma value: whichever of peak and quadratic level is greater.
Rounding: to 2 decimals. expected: 8.70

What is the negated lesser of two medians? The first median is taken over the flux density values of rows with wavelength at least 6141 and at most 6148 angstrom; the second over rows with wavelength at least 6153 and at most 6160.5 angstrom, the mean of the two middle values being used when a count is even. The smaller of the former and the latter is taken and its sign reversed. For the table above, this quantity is -7.0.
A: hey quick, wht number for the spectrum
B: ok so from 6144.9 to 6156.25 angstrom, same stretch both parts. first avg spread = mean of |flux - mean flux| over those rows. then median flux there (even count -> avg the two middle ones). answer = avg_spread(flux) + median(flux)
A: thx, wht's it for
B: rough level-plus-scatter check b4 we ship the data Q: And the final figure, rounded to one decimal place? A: 7.6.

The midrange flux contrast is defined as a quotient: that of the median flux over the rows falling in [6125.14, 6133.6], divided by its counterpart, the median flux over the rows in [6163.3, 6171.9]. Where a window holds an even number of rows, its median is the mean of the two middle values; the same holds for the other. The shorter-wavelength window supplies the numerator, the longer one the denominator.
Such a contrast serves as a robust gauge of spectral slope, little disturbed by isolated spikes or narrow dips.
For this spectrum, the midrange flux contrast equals 0.78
